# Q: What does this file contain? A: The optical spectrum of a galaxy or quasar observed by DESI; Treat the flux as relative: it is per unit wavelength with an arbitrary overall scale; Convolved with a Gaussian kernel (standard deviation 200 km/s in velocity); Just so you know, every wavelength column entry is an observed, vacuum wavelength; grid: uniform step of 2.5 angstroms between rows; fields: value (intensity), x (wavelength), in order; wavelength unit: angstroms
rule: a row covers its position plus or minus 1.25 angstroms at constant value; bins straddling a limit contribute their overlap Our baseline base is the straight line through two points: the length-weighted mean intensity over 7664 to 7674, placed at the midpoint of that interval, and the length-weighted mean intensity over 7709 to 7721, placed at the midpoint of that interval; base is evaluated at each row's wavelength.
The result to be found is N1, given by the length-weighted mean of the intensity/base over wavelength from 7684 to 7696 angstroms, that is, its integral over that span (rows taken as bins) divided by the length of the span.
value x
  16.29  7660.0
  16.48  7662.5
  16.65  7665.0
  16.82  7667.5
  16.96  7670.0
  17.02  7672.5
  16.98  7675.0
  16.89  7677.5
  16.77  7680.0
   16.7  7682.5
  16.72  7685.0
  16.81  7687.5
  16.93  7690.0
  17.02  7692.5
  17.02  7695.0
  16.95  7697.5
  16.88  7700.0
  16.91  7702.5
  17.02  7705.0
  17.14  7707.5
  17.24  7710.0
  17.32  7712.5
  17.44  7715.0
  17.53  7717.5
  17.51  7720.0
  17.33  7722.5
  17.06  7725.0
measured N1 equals 0.987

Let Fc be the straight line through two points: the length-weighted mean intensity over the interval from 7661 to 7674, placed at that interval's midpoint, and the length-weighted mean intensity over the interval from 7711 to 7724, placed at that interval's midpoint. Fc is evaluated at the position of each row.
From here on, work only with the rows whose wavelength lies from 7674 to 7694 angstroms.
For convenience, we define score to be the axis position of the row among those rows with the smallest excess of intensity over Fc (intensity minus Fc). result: 7685.0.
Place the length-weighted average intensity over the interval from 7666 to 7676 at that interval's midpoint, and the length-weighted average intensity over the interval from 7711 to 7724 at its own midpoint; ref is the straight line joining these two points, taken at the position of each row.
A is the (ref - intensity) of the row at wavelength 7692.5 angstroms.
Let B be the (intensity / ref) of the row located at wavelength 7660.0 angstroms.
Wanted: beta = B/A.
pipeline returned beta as 7.0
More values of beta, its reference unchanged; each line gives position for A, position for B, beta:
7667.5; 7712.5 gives 12.4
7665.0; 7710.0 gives 4.4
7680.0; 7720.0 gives 3.9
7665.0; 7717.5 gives 4.5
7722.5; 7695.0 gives 7.2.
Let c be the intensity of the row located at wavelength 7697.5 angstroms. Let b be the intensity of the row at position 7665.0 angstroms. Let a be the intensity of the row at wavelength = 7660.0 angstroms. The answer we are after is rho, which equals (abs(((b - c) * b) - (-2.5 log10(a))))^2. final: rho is 4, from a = 16.29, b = 16.65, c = 16.95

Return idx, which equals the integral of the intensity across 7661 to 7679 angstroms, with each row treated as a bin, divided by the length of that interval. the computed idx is 16.8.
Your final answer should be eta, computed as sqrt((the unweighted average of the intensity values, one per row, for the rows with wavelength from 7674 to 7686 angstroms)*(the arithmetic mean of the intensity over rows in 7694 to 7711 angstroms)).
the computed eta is 16.9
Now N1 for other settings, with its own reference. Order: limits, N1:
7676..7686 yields 0.986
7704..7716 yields 0.993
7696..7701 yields 0.983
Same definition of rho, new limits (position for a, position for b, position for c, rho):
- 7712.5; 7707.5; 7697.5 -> 40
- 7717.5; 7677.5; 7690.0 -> 6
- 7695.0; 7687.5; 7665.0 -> 33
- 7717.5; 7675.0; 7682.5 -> 62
